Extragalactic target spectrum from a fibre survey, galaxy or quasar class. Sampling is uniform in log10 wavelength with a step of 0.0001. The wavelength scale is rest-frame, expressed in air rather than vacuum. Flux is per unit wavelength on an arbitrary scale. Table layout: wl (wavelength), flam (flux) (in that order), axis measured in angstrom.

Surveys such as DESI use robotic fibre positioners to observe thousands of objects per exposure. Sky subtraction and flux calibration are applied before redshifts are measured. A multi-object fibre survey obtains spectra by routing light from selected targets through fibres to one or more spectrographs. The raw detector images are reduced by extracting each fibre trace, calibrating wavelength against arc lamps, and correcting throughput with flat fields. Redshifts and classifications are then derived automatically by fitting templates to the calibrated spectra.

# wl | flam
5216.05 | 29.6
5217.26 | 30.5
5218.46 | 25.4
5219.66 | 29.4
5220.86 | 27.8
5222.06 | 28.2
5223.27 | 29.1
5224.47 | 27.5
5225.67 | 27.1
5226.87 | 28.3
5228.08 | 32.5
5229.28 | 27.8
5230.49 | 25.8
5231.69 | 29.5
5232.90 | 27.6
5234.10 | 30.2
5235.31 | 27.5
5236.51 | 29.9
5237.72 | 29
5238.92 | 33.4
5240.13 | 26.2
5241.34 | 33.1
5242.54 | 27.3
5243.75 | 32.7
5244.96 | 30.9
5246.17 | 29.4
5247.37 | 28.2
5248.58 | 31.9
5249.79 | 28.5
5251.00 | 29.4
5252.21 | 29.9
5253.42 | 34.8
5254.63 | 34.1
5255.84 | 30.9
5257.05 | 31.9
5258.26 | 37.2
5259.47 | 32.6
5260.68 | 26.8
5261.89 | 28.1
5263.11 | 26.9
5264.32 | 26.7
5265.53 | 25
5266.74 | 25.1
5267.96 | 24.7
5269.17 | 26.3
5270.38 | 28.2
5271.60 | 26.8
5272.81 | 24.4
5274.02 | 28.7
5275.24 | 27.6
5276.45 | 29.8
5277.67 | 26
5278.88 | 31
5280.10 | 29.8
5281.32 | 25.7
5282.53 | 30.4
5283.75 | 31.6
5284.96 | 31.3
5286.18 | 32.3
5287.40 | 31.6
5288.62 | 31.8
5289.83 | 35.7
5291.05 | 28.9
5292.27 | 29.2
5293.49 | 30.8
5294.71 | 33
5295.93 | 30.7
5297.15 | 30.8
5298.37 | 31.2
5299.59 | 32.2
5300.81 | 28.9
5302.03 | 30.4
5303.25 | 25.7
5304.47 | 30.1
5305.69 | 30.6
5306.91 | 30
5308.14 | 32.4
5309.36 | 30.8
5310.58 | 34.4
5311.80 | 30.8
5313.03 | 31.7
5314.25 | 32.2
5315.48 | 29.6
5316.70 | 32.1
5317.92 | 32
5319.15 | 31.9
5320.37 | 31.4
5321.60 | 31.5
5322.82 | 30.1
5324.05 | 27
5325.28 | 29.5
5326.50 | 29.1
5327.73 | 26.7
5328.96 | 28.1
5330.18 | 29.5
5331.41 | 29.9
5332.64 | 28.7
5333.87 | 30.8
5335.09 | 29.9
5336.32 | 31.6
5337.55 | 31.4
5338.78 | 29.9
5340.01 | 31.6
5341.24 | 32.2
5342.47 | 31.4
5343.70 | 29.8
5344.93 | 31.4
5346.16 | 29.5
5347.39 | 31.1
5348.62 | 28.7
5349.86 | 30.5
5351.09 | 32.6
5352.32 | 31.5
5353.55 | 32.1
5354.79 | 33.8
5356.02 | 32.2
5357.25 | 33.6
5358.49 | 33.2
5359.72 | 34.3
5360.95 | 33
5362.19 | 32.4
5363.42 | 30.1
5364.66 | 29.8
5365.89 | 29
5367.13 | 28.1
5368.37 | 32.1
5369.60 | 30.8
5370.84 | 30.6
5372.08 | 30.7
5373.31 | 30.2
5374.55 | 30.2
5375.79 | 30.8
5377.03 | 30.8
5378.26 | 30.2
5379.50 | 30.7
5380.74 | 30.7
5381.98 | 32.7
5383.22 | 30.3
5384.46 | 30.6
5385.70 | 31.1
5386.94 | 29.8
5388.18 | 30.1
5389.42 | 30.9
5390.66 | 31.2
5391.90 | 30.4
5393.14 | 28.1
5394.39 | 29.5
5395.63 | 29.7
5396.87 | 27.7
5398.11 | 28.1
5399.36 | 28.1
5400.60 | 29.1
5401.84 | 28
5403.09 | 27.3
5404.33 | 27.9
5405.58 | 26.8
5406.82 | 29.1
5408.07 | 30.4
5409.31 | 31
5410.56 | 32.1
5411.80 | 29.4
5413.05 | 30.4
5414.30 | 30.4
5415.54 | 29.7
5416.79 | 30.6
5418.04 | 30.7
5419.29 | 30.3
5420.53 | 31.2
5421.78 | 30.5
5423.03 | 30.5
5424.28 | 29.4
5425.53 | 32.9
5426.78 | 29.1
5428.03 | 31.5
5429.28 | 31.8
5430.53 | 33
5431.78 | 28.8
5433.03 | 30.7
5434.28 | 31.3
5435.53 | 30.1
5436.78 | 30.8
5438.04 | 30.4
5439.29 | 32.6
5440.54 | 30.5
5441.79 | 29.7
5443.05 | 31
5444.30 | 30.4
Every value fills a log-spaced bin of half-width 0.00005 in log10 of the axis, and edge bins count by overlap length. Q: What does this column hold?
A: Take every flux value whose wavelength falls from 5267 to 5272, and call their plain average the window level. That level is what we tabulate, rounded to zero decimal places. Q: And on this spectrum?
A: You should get 26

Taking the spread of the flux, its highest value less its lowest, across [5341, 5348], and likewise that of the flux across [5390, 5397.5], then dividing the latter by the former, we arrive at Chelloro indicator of 1.30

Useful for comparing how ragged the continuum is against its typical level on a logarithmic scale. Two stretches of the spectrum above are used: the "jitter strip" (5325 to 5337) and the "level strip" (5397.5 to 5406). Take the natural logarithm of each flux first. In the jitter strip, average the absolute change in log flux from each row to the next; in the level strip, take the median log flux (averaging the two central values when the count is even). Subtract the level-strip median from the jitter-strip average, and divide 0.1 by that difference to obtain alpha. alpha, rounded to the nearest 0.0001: -0.0304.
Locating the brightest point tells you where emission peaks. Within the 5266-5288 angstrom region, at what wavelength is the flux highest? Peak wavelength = 5286.18 angstrom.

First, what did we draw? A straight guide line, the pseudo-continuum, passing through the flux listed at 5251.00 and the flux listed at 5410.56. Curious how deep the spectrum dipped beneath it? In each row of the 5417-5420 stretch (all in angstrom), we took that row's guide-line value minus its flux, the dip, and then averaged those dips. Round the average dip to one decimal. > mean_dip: 1.7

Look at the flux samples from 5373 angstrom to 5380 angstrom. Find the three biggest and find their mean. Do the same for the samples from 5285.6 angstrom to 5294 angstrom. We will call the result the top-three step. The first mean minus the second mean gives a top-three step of -2.5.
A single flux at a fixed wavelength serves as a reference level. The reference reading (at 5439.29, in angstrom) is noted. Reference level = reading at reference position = 32.6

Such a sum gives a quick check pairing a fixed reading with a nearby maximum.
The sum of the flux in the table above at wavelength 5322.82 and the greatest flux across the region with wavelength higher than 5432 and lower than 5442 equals 62.7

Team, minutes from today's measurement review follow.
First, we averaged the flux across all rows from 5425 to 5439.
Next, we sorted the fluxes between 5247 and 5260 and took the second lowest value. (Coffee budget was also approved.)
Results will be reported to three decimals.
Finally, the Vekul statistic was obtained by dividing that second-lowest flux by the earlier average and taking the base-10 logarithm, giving -0.036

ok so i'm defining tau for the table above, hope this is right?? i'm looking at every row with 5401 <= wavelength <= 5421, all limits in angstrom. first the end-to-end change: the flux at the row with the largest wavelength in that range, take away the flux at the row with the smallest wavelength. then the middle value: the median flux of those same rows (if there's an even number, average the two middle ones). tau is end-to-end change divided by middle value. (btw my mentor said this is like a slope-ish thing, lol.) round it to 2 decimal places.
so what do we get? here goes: 0.11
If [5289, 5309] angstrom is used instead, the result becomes -0.11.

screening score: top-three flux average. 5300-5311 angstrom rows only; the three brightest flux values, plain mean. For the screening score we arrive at 32.5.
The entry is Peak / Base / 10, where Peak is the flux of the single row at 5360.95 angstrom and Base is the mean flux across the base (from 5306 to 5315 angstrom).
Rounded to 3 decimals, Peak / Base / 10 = 0.104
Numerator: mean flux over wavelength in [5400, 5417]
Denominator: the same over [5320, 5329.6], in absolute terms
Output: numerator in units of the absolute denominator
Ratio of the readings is 1.01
